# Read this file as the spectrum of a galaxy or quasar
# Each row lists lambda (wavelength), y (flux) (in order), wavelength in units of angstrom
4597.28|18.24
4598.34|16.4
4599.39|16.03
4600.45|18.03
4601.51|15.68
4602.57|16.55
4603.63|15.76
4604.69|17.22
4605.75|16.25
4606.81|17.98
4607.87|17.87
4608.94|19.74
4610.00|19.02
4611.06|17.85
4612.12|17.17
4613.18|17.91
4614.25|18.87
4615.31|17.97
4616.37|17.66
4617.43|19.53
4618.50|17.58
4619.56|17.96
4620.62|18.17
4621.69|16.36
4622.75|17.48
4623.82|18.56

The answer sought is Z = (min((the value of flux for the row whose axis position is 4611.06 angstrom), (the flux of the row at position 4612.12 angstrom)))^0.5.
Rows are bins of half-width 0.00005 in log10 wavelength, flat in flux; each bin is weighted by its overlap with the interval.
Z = 4.14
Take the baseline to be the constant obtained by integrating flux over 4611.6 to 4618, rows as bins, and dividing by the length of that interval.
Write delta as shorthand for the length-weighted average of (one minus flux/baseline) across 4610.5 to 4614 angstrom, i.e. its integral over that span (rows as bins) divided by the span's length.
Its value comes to 0.02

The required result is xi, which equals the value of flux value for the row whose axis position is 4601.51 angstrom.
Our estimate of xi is 15.68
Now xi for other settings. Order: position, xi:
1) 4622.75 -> 17.48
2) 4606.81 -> 17.98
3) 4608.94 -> 19.74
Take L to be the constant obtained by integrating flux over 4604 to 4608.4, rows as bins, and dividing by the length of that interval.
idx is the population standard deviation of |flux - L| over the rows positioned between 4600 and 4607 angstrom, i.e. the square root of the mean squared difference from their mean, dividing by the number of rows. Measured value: 0.49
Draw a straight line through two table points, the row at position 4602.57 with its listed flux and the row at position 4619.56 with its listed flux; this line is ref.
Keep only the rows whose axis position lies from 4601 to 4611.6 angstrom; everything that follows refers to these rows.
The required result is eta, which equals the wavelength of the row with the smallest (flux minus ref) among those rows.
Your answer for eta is 4603.63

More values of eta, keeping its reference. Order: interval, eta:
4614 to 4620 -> 4618.50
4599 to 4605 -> 4603.63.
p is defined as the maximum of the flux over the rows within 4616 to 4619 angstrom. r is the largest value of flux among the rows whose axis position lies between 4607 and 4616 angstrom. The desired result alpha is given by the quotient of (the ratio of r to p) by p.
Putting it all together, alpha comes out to 0.052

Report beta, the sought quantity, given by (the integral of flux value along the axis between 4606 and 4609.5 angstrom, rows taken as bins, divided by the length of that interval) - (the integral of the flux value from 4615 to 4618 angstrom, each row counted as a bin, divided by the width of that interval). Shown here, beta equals -0.1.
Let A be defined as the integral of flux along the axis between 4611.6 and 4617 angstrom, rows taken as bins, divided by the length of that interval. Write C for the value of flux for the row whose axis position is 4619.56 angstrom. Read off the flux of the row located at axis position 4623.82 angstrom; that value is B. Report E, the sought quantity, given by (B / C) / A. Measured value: 0.058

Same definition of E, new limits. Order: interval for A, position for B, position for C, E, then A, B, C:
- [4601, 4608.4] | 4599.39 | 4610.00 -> 0.050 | 16.8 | 16.03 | 19.02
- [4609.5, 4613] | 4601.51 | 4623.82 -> 0.047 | 18.0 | 15.68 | 18.56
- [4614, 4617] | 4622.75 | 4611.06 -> 0.054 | 18.2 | 17.48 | 17.85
